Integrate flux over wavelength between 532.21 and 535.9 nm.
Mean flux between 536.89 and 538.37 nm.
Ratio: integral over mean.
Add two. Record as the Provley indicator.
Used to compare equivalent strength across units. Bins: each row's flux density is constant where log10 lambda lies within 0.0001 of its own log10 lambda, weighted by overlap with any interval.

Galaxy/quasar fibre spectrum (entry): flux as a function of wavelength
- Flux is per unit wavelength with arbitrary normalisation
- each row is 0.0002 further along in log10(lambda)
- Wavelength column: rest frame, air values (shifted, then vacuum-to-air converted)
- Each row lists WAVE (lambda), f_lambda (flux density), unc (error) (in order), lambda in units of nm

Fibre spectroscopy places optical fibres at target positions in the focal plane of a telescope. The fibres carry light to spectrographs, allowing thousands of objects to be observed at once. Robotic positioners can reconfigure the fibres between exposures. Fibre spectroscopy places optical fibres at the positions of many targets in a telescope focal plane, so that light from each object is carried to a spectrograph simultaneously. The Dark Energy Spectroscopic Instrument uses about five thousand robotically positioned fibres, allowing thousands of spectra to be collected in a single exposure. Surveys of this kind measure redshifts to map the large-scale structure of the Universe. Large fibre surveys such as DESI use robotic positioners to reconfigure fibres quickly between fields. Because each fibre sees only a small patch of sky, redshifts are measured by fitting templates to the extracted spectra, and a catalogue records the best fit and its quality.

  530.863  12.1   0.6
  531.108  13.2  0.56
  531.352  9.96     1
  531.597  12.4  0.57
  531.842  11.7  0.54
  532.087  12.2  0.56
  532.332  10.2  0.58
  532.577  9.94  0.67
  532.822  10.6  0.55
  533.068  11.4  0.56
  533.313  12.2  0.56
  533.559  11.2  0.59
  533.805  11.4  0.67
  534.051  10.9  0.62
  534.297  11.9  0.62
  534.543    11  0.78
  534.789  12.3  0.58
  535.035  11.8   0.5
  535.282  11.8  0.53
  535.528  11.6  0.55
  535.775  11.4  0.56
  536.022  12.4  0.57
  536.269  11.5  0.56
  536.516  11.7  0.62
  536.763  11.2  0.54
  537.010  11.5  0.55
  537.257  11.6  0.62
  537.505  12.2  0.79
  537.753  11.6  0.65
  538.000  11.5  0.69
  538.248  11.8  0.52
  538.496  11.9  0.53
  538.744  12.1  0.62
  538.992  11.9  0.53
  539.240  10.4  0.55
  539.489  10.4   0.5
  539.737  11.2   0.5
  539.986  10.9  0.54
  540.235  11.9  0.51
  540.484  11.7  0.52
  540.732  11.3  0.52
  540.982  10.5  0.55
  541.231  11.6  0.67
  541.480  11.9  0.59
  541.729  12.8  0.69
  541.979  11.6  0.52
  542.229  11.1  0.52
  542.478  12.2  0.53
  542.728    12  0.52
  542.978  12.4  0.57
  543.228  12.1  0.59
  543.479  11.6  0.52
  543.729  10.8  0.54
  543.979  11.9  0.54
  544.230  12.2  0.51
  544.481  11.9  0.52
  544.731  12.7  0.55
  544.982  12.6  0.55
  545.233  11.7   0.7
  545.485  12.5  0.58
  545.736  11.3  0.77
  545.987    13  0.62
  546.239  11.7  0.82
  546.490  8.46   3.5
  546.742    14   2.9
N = 5.6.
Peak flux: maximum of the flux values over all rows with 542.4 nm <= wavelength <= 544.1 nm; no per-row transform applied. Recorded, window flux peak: 12.4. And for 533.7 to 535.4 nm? 12.3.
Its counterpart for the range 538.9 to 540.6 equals 11.9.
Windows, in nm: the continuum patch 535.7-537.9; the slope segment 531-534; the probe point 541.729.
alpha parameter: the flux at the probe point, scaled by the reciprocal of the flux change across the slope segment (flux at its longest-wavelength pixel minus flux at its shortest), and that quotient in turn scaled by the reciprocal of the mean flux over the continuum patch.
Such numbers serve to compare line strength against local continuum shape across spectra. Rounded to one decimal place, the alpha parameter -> -0.6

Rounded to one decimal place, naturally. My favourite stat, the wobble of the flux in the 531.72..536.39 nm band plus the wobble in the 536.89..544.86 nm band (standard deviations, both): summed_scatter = 1.3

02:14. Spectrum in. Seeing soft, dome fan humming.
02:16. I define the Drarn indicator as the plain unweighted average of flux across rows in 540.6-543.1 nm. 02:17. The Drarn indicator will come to 11.7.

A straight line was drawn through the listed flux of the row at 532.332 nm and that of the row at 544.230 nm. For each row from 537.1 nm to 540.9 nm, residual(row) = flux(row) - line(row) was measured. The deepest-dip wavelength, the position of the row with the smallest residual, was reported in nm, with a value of 539.489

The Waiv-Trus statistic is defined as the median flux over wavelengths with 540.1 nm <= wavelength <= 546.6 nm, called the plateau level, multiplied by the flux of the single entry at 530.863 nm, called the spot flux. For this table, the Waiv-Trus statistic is 144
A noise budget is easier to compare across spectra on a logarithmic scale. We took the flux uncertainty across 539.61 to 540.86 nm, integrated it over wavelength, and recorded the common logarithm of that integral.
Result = -0.19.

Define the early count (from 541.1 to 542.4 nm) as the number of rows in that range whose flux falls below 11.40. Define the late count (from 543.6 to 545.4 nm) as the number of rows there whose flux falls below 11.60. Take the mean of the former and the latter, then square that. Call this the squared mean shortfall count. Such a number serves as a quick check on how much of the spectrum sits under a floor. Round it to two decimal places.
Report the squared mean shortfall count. 1.00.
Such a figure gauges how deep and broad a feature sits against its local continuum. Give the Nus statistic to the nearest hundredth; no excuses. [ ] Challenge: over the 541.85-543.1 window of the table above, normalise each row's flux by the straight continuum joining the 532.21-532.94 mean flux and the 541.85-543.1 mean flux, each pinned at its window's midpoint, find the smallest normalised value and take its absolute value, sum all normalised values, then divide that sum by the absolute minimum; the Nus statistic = 5.32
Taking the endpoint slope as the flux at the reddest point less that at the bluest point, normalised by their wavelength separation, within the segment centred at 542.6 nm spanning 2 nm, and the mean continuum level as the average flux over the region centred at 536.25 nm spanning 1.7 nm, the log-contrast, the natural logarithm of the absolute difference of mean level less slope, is 2.51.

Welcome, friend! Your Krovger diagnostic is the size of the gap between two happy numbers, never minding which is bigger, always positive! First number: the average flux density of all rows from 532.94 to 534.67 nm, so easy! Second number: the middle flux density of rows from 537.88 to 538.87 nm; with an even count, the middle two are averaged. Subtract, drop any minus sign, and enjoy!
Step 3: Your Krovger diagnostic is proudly 0.42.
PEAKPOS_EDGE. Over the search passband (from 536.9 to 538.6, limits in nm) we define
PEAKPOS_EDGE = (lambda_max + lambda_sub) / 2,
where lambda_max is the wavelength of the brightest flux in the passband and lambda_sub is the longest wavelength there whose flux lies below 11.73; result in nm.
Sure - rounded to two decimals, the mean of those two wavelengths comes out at 537.75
